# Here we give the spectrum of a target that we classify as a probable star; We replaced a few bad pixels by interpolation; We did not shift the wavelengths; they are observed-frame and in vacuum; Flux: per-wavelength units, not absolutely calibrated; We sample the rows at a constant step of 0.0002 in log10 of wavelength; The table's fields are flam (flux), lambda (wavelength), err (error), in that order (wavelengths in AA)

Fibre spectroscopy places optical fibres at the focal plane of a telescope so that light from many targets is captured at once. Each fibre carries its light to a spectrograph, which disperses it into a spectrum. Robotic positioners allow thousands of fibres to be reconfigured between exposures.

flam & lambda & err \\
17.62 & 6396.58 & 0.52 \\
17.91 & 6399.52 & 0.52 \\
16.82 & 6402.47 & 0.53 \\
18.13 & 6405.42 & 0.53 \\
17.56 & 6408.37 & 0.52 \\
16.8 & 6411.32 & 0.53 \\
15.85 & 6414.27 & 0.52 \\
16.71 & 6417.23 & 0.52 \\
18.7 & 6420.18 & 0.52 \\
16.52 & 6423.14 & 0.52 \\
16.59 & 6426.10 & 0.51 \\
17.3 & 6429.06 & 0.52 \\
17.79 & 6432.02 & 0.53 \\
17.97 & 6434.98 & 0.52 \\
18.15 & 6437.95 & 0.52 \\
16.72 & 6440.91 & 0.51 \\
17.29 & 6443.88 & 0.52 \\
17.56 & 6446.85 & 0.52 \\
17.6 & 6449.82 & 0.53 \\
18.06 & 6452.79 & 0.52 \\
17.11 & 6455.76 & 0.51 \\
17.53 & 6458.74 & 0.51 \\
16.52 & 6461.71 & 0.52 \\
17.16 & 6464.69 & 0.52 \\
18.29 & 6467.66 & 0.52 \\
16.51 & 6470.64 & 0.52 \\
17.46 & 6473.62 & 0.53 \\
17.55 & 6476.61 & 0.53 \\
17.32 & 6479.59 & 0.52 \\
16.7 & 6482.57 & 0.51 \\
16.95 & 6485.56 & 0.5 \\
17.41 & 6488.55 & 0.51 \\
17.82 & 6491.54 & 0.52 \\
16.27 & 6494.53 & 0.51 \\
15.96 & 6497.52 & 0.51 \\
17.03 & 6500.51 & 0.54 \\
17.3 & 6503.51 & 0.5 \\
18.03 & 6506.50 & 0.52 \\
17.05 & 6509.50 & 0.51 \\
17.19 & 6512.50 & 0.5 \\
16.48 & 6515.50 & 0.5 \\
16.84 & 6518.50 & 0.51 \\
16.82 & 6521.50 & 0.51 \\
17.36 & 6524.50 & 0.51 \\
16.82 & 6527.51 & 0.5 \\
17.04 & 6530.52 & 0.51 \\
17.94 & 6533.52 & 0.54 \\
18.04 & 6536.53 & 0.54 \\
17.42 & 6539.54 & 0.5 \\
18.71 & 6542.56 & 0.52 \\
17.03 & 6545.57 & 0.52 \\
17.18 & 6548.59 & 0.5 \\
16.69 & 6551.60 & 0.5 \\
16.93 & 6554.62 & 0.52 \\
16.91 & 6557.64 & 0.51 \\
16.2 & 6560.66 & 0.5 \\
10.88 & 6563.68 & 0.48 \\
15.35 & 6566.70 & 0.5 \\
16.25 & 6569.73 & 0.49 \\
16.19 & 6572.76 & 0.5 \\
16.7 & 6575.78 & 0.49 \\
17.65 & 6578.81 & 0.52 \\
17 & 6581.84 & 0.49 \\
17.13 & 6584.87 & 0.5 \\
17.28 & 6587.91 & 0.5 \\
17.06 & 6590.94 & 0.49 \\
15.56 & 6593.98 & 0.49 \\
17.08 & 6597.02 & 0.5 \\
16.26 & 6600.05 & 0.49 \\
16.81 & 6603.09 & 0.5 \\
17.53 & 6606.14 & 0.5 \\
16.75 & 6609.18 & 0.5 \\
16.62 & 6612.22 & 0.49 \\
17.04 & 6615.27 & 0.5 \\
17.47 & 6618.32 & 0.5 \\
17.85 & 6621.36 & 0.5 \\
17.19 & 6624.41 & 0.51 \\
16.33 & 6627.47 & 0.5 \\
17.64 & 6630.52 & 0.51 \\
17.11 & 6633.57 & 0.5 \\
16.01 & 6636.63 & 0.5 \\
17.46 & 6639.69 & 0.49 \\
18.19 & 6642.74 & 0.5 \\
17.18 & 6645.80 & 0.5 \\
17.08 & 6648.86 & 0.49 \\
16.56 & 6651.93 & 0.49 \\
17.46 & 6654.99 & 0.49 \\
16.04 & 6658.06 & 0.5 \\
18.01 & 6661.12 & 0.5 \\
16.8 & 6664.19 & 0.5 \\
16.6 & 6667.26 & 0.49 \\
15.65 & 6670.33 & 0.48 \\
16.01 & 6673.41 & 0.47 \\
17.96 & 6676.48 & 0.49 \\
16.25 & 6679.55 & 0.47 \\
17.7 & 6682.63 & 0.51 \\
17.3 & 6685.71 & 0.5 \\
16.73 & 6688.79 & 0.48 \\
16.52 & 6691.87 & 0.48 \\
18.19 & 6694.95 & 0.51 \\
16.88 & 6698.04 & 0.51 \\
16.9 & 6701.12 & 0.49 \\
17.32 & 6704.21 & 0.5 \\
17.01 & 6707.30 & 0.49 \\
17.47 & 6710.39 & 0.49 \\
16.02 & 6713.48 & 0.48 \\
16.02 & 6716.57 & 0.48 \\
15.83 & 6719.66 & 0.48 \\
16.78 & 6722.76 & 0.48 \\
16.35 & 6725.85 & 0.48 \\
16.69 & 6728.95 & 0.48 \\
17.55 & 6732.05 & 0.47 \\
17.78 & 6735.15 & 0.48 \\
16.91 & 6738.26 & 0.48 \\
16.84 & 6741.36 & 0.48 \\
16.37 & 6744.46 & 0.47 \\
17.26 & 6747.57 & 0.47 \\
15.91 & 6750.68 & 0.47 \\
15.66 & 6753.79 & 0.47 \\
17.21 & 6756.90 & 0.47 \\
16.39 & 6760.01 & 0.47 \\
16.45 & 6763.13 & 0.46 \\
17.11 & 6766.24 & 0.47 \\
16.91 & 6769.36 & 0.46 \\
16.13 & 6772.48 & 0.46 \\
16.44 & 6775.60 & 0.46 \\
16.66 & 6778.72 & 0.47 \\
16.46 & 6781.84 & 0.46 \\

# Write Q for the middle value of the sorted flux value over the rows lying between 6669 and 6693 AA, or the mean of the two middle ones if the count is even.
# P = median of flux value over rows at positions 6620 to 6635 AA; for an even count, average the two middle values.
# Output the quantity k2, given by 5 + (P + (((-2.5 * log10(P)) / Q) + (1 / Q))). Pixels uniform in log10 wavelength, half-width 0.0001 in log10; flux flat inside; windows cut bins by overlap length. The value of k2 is 22.1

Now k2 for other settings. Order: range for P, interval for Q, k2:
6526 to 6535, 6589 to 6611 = 21.9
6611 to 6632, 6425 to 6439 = 22.1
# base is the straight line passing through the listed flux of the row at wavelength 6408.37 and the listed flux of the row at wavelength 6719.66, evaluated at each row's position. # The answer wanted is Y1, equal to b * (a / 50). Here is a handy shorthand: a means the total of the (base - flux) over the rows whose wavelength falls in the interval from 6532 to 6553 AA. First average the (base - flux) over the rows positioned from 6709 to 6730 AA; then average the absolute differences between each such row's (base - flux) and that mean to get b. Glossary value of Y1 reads -0.05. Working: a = -5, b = 0.5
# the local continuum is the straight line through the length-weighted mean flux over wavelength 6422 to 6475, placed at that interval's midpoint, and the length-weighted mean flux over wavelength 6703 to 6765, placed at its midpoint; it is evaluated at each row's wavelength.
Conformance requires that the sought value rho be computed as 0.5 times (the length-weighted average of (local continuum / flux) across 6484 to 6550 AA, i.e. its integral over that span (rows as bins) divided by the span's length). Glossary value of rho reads 0.500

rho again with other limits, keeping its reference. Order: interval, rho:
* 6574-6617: 0.504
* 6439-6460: 0.498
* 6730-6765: 0.498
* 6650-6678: 0.503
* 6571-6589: 0.502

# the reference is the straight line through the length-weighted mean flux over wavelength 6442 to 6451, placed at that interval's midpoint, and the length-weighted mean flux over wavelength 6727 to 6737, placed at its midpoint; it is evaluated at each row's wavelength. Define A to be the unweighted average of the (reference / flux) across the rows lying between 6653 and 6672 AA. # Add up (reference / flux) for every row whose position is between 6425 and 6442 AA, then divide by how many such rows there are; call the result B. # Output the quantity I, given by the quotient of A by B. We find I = 1.03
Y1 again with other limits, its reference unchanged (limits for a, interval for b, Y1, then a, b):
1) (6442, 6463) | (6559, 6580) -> -0.01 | 0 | 1.4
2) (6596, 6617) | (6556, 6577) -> -0.08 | -3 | 1.4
